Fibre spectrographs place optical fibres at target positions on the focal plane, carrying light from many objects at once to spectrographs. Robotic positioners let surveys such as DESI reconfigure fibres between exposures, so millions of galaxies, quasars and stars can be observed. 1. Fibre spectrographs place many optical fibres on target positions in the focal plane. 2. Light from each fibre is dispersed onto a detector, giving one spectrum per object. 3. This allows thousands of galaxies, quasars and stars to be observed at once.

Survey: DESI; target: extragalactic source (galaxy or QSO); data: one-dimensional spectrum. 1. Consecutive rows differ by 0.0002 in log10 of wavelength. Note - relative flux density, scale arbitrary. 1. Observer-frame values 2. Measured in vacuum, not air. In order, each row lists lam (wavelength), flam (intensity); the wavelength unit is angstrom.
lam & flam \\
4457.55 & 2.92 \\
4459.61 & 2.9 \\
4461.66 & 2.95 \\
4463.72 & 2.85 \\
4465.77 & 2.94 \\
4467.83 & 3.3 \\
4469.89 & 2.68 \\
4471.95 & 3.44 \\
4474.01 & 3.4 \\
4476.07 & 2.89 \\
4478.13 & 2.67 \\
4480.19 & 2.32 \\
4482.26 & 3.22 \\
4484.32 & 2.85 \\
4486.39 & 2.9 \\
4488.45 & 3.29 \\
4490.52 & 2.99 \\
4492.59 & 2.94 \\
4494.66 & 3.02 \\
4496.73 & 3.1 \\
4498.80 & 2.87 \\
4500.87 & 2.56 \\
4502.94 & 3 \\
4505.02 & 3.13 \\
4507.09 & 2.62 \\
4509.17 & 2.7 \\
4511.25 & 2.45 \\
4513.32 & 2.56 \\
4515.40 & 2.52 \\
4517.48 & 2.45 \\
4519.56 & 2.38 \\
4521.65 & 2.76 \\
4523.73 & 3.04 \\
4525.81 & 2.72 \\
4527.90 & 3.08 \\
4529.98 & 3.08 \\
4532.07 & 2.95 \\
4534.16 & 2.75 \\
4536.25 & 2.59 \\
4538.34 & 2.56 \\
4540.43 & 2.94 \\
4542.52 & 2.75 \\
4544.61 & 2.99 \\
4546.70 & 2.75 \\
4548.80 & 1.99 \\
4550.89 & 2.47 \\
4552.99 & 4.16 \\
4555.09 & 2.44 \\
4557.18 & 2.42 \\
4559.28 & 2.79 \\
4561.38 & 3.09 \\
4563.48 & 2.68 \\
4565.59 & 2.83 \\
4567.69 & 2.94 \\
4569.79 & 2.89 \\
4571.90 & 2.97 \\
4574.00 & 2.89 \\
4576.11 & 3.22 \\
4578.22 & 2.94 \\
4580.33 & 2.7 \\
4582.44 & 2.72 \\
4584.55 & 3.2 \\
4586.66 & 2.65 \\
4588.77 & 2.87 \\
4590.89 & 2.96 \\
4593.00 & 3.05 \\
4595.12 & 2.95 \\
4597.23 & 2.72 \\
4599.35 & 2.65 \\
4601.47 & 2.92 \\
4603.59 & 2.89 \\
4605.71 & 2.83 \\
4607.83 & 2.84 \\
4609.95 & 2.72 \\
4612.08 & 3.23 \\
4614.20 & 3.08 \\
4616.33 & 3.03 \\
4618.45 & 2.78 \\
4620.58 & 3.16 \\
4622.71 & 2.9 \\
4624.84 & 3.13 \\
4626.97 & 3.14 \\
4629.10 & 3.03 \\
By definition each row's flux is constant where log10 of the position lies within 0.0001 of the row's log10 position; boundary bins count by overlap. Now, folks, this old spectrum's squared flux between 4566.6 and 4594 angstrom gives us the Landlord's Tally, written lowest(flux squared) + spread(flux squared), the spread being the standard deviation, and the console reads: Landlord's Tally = 8.0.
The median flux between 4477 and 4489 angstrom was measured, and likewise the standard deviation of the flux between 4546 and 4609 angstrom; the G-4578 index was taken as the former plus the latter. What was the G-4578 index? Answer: 3.22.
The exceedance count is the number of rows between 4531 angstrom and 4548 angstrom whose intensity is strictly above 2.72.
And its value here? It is 6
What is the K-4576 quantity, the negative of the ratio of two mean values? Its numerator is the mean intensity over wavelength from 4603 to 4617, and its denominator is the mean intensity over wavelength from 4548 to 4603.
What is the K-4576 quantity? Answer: -1.03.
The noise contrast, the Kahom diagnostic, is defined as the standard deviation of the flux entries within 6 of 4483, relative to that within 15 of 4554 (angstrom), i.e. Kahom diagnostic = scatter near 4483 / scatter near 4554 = 0.7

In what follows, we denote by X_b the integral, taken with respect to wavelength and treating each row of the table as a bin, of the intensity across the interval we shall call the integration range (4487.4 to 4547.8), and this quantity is 170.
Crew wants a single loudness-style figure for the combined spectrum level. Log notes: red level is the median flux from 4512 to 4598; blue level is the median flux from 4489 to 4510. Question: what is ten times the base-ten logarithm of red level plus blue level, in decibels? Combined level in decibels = 7.60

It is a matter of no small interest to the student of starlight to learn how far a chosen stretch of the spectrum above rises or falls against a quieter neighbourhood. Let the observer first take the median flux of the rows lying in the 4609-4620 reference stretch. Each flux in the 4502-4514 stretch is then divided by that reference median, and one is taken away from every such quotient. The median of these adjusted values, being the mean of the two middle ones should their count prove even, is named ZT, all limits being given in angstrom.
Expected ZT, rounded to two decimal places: -0.12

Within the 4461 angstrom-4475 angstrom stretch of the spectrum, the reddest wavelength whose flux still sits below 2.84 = 4469.89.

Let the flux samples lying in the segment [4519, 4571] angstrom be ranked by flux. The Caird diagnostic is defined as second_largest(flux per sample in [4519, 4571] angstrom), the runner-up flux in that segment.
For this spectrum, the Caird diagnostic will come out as 3.09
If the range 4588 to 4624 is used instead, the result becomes 3.16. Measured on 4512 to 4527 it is 2.76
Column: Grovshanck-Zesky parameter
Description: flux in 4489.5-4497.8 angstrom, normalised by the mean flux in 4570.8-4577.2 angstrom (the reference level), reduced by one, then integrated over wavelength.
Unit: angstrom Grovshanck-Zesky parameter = 0.0 angstrom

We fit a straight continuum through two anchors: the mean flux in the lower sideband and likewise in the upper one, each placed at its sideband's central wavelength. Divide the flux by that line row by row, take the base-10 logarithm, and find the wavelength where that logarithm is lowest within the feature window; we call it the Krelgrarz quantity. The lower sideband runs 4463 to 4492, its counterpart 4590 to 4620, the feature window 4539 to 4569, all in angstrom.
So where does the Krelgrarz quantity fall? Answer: 4548.80 angstrom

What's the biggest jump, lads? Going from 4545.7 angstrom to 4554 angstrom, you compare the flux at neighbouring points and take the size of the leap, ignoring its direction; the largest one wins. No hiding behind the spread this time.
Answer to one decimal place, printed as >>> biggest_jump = 1.7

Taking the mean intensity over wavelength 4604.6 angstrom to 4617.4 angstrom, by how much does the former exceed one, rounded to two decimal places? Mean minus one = 1.96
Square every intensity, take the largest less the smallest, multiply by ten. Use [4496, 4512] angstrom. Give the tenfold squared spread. 38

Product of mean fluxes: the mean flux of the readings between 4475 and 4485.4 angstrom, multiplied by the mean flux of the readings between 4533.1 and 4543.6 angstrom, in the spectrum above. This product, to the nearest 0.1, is 7.6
